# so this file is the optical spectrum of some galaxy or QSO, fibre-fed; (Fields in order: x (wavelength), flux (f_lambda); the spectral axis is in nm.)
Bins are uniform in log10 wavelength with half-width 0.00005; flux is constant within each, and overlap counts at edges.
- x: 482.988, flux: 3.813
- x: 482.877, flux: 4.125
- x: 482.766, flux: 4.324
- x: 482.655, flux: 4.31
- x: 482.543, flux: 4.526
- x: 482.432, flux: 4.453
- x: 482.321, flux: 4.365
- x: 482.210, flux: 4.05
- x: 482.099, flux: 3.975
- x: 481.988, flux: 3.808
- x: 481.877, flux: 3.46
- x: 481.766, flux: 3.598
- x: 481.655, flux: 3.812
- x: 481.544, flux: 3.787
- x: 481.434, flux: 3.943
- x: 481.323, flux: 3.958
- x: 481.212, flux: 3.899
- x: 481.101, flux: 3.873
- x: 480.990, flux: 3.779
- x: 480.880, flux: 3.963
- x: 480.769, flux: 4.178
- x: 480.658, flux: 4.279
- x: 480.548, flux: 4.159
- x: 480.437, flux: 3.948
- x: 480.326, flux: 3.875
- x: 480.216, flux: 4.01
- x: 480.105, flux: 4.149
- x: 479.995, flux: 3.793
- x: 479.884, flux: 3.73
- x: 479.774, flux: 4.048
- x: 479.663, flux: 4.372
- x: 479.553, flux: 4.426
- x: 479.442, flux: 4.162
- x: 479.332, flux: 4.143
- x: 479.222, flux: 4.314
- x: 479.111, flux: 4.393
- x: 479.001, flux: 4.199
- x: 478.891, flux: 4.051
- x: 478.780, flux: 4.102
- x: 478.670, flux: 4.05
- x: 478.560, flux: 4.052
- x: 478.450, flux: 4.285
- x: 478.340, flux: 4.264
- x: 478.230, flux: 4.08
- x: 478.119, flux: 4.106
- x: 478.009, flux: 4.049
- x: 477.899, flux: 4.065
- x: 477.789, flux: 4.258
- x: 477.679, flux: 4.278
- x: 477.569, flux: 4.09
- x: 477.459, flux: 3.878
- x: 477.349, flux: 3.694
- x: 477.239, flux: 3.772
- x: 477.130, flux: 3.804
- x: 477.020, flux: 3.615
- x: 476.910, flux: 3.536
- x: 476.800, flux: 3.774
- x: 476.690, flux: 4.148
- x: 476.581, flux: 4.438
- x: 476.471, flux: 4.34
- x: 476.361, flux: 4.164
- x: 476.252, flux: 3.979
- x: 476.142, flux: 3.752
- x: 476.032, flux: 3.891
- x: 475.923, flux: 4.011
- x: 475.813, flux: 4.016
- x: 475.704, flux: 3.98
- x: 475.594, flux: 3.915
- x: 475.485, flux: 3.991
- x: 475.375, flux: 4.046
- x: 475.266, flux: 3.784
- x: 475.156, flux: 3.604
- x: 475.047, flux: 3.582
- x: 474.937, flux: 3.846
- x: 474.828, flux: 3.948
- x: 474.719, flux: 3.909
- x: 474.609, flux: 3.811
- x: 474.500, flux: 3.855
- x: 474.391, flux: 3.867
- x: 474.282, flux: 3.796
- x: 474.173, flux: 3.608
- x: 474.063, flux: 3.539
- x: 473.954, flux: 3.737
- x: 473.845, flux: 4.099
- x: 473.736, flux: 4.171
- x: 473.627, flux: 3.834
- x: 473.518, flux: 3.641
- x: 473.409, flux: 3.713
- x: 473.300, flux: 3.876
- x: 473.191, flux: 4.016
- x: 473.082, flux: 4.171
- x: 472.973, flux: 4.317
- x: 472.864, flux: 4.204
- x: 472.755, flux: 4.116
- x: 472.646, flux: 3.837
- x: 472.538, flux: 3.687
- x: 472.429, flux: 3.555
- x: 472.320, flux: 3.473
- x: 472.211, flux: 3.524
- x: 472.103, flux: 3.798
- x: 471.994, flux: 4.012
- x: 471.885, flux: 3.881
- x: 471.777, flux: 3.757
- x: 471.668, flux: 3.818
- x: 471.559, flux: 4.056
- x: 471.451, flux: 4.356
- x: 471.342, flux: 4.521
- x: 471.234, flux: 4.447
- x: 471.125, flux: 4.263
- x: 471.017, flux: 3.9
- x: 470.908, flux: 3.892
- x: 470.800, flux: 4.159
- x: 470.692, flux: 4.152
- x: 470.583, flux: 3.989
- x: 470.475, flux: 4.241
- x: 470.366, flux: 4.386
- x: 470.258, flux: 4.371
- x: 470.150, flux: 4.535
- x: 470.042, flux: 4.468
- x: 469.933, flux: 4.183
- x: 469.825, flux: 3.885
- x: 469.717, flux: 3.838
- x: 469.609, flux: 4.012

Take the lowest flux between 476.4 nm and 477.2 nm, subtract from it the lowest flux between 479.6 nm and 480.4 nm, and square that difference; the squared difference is 0.038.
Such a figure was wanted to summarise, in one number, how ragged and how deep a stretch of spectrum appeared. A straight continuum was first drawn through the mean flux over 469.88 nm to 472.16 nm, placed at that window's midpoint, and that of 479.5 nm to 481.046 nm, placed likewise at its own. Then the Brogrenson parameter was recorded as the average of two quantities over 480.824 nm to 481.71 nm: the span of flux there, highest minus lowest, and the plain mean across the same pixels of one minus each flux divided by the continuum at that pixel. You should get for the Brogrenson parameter 0.11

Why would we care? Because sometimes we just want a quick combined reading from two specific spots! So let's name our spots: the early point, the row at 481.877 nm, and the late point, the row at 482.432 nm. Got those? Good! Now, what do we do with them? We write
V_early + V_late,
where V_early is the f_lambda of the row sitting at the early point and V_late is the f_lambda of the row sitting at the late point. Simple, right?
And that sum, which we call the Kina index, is 7.91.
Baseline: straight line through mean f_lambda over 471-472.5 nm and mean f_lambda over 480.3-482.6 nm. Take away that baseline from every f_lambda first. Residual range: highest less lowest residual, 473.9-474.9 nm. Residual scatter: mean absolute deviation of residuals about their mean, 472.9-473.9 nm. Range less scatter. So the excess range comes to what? 0.21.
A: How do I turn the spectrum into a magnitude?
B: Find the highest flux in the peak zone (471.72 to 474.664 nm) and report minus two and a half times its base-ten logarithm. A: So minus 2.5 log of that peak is -1.59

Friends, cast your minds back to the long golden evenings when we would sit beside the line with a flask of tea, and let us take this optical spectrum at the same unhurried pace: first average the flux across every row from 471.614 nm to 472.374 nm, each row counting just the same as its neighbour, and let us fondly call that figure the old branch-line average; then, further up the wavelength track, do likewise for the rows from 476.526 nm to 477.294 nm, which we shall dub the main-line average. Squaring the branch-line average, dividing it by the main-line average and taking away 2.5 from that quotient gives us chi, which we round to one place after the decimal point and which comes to 1.1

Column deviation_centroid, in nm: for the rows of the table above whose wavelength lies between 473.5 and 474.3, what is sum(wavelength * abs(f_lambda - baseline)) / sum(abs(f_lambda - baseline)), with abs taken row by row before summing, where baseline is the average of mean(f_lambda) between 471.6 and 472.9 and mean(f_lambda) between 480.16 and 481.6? 473.91 nm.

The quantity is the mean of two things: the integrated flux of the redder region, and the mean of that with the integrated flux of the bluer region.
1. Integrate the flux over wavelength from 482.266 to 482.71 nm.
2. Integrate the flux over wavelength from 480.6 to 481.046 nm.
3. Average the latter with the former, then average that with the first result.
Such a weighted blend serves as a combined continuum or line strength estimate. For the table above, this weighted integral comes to 1.92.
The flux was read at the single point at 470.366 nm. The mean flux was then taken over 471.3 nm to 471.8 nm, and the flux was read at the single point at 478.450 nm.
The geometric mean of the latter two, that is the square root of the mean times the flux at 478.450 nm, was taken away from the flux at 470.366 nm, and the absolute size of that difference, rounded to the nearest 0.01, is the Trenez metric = 0.19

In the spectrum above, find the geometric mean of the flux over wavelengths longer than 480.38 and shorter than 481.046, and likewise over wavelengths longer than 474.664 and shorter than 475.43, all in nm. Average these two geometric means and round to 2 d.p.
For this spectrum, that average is 3.93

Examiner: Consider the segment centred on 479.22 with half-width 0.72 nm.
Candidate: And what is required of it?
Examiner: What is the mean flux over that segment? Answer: 4.16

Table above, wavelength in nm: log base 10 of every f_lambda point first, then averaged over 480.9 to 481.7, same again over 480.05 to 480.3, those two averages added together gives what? 1.20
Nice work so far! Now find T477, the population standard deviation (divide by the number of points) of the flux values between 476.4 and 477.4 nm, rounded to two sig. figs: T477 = 0.31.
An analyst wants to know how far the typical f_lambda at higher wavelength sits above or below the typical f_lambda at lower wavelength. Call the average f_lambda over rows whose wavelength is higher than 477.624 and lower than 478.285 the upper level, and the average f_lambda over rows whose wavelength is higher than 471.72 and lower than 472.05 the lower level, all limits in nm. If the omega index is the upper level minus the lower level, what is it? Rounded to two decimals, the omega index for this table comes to 0.26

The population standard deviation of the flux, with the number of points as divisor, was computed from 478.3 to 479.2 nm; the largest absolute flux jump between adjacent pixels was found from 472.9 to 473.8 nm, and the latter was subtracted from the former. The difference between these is -0.21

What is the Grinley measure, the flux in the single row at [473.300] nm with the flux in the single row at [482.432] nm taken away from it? -0.6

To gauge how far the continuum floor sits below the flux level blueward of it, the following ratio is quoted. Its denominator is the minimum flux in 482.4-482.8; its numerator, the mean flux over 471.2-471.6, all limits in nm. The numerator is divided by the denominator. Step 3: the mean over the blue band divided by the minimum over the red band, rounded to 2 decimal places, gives 1.01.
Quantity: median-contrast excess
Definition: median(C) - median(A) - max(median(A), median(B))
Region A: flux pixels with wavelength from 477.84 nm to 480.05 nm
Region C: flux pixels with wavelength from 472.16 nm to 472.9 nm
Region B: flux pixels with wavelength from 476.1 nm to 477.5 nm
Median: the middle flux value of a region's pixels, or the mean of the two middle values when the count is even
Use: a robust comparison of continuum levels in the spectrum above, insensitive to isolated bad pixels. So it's -4.5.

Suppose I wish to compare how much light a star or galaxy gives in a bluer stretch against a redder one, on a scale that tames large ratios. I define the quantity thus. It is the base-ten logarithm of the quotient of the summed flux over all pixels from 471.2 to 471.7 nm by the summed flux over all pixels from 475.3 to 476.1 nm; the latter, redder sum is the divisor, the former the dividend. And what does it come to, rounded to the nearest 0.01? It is -0.12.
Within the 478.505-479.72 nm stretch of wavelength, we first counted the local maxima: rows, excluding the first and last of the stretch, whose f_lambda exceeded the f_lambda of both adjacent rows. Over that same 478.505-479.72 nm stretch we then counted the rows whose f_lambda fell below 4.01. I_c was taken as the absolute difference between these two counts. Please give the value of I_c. 3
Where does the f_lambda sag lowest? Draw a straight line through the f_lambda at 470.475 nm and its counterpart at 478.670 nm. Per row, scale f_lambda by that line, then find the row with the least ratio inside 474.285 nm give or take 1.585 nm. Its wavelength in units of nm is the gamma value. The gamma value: 474.063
